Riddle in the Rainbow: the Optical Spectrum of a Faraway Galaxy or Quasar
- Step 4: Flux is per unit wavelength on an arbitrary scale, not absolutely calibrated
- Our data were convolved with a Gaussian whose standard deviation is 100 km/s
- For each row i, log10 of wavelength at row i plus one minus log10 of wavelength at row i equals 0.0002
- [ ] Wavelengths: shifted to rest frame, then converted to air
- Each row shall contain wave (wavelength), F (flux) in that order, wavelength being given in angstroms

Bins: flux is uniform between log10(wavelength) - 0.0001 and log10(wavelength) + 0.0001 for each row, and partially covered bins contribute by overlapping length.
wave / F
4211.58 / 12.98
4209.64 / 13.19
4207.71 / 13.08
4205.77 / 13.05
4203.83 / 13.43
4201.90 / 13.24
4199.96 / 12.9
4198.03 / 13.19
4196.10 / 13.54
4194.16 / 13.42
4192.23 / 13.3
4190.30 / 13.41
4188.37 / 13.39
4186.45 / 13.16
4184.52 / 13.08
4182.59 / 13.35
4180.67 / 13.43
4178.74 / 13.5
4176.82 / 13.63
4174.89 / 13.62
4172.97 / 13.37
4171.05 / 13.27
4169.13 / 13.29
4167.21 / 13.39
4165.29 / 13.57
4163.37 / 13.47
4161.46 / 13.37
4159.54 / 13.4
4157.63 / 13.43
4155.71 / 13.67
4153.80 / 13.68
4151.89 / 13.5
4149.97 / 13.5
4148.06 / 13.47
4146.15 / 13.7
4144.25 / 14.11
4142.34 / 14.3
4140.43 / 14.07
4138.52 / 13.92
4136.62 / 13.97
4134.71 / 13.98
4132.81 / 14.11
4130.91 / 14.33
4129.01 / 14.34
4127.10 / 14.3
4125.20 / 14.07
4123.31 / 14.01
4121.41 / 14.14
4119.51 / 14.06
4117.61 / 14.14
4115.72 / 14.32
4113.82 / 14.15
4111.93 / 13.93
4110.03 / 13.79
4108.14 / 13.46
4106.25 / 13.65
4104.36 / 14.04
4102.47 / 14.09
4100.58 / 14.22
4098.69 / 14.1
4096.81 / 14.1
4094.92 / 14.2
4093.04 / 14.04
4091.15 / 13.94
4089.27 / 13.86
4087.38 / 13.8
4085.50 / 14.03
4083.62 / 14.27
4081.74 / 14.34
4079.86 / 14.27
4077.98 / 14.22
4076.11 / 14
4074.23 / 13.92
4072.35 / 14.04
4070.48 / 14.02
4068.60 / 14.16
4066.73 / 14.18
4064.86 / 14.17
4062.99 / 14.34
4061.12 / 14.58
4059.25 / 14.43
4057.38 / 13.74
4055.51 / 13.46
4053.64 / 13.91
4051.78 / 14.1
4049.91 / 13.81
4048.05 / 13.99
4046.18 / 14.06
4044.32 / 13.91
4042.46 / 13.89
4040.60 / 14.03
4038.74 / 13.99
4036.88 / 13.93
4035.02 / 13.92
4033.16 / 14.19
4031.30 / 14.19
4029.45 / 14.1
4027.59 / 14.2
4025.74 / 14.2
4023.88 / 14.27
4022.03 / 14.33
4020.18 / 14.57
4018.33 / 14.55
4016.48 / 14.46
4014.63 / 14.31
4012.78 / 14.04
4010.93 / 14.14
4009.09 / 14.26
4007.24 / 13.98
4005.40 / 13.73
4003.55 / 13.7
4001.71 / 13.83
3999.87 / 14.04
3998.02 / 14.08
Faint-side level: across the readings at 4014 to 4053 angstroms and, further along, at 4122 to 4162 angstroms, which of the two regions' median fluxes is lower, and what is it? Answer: 14.0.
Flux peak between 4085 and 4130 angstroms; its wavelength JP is 4129.01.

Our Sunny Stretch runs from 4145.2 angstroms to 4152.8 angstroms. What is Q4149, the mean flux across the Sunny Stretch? 13.5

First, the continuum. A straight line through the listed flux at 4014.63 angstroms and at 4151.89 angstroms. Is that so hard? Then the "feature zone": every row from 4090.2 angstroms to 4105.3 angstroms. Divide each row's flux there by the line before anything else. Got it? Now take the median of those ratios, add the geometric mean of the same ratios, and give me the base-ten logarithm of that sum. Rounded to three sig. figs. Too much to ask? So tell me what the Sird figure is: 0.310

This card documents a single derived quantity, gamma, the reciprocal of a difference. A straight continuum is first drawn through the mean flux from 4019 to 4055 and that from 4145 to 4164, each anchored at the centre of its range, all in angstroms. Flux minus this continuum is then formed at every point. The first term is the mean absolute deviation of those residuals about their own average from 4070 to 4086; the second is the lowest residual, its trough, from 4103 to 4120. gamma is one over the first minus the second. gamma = 2.3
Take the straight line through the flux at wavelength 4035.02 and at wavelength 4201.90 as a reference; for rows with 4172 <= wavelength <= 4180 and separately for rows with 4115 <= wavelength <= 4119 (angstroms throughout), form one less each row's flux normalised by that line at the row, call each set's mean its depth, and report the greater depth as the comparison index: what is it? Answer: -0.014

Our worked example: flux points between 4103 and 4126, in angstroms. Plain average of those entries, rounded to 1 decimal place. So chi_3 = 14.0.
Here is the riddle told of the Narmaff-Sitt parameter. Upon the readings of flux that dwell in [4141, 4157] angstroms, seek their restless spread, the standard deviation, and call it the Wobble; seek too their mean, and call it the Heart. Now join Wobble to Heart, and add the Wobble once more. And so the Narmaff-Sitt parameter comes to 14.3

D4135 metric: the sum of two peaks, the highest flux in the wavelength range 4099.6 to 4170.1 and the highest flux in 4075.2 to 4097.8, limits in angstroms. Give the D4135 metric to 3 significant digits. 28.7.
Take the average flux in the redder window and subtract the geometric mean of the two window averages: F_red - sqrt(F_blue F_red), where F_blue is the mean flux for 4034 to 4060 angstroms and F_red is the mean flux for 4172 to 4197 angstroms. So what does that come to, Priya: -0.27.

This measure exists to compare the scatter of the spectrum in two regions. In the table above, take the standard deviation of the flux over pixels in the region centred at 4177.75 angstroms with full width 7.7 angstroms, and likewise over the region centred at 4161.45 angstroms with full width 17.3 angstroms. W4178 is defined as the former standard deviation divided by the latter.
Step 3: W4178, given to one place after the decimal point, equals 0.7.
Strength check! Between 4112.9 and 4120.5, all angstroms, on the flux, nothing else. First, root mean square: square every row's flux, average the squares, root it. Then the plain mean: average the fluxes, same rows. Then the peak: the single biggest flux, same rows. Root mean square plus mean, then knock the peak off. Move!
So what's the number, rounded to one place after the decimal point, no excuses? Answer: 14.0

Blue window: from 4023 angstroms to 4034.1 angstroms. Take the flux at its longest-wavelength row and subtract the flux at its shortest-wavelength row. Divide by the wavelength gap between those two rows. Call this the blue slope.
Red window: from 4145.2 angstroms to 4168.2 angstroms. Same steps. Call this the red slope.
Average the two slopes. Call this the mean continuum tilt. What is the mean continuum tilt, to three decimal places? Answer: -0.012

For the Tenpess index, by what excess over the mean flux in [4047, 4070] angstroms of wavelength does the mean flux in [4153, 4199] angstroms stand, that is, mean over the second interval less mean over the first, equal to -0.66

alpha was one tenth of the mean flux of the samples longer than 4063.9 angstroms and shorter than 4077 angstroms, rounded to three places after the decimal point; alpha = 1.407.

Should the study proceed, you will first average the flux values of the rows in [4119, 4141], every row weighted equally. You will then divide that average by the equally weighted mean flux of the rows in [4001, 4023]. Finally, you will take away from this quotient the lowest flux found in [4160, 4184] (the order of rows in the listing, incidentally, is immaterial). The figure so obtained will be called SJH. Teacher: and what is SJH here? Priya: -12.3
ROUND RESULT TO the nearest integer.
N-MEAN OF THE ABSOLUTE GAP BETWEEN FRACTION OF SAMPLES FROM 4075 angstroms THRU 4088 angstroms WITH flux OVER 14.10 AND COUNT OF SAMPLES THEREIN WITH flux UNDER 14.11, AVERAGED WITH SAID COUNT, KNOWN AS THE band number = 3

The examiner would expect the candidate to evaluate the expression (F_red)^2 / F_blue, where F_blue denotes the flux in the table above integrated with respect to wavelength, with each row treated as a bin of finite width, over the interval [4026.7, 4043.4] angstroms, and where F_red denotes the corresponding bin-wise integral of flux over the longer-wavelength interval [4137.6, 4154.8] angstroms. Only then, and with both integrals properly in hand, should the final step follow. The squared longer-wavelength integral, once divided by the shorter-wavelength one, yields 240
